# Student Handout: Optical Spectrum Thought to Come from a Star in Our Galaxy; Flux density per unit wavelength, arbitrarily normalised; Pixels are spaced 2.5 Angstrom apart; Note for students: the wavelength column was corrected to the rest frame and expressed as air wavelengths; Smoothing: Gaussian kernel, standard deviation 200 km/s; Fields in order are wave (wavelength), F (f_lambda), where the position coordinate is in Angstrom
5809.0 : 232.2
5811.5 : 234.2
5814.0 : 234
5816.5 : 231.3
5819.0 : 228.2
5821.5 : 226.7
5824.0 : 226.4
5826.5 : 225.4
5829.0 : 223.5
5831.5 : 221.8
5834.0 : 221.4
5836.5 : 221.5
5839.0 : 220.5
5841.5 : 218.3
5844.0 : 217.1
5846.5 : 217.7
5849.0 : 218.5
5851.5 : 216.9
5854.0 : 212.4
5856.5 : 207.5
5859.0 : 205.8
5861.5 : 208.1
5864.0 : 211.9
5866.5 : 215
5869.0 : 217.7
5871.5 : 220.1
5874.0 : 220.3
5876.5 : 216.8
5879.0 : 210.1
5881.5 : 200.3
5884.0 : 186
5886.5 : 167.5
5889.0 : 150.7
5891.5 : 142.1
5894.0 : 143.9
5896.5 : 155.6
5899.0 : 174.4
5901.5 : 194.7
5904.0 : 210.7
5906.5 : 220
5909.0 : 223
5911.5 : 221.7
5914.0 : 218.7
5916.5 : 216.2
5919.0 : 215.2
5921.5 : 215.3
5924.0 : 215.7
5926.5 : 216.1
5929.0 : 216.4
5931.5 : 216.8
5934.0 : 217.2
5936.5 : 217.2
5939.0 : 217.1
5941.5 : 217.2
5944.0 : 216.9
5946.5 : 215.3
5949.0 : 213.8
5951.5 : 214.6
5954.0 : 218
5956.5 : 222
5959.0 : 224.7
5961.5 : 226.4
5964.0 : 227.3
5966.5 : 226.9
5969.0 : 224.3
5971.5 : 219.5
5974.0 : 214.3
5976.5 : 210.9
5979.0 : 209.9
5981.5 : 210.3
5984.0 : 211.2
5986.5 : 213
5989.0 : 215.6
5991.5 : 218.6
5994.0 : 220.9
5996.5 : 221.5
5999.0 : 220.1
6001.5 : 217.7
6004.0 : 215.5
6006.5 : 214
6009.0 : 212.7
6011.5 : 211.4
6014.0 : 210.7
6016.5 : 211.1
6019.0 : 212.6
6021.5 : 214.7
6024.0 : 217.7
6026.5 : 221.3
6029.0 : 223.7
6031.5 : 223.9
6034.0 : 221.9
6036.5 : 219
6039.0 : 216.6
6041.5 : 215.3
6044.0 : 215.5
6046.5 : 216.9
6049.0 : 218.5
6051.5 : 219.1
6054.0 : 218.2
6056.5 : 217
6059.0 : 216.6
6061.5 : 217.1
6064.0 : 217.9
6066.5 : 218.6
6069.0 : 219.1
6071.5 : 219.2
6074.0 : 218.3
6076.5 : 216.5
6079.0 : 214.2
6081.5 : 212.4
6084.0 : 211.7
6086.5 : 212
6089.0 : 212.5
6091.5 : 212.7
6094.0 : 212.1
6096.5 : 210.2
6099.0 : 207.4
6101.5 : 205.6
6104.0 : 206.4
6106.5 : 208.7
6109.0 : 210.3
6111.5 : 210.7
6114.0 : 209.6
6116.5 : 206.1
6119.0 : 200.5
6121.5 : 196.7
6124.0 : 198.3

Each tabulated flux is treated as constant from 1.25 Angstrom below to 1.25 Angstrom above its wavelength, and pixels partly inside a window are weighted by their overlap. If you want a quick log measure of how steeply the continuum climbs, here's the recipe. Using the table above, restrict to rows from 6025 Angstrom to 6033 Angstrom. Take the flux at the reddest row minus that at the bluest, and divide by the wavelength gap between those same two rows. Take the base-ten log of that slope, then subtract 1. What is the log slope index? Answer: -1.28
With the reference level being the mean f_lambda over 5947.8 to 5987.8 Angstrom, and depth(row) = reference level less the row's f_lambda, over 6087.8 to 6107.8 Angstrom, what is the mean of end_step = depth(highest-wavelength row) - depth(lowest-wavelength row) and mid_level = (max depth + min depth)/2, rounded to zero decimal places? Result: 6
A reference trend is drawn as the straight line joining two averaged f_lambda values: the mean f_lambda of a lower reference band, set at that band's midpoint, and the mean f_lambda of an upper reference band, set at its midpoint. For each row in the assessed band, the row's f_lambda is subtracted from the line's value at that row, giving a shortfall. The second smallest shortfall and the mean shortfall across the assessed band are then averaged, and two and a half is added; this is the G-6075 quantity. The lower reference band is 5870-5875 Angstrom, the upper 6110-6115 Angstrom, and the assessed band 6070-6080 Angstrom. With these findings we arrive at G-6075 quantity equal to -3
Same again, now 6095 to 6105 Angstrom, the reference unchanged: 6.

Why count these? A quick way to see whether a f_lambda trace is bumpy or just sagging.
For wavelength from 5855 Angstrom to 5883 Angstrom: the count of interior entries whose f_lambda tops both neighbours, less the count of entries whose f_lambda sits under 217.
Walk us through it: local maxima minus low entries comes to -7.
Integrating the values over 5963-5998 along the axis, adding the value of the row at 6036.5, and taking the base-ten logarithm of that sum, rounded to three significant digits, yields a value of 3.89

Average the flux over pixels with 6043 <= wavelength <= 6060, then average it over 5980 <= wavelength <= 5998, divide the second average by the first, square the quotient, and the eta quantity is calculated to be 0.99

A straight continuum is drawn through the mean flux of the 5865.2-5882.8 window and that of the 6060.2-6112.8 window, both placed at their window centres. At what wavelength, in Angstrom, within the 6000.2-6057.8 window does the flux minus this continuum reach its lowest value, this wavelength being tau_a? 6014.0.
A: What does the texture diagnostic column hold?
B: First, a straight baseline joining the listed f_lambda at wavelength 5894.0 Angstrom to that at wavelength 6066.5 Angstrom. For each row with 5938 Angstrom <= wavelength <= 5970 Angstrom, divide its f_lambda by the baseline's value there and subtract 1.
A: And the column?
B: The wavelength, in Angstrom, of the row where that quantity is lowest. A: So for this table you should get 5951.5 Angstrom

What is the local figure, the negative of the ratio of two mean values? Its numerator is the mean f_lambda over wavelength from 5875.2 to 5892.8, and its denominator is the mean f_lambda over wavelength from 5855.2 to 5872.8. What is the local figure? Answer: -0.86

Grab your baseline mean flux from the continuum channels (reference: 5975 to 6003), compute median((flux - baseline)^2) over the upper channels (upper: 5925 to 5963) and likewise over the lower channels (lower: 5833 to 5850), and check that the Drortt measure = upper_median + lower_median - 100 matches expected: -88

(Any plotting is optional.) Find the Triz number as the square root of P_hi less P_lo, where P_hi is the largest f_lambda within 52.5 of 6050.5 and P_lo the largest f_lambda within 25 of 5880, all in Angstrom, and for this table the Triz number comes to 1.90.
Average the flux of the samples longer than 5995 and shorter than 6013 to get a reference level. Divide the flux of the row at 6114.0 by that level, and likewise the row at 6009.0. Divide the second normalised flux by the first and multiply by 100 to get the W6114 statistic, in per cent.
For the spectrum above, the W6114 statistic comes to 101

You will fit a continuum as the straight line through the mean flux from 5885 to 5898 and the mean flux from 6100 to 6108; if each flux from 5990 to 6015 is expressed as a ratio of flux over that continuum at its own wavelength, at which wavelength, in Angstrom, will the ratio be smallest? 6014.0 Angstrom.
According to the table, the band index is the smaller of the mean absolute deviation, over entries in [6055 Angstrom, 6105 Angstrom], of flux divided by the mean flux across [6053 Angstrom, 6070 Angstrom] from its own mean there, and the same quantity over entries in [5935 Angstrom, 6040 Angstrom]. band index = 0.016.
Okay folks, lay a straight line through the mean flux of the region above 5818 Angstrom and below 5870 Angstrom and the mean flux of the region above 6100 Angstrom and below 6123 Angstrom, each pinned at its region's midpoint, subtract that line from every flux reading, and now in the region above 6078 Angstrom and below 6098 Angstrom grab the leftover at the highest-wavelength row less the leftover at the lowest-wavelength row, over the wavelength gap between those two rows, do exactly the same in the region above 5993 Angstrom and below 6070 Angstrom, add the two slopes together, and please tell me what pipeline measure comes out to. -0.2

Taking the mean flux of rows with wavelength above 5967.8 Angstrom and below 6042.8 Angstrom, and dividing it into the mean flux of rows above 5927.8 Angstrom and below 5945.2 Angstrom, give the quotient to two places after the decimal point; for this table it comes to 1.00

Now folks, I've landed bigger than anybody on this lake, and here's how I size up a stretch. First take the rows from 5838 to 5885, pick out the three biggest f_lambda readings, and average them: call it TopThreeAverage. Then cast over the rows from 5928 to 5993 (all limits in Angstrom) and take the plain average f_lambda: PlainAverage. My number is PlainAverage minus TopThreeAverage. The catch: -2.8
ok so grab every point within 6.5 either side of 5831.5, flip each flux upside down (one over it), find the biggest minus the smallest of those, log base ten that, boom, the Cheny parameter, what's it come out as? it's -4.1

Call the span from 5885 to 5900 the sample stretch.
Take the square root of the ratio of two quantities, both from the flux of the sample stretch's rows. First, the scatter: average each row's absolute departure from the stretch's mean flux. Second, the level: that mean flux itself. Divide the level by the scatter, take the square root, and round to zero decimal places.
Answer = 4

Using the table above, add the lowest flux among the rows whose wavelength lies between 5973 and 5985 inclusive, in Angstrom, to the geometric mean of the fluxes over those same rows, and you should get 421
